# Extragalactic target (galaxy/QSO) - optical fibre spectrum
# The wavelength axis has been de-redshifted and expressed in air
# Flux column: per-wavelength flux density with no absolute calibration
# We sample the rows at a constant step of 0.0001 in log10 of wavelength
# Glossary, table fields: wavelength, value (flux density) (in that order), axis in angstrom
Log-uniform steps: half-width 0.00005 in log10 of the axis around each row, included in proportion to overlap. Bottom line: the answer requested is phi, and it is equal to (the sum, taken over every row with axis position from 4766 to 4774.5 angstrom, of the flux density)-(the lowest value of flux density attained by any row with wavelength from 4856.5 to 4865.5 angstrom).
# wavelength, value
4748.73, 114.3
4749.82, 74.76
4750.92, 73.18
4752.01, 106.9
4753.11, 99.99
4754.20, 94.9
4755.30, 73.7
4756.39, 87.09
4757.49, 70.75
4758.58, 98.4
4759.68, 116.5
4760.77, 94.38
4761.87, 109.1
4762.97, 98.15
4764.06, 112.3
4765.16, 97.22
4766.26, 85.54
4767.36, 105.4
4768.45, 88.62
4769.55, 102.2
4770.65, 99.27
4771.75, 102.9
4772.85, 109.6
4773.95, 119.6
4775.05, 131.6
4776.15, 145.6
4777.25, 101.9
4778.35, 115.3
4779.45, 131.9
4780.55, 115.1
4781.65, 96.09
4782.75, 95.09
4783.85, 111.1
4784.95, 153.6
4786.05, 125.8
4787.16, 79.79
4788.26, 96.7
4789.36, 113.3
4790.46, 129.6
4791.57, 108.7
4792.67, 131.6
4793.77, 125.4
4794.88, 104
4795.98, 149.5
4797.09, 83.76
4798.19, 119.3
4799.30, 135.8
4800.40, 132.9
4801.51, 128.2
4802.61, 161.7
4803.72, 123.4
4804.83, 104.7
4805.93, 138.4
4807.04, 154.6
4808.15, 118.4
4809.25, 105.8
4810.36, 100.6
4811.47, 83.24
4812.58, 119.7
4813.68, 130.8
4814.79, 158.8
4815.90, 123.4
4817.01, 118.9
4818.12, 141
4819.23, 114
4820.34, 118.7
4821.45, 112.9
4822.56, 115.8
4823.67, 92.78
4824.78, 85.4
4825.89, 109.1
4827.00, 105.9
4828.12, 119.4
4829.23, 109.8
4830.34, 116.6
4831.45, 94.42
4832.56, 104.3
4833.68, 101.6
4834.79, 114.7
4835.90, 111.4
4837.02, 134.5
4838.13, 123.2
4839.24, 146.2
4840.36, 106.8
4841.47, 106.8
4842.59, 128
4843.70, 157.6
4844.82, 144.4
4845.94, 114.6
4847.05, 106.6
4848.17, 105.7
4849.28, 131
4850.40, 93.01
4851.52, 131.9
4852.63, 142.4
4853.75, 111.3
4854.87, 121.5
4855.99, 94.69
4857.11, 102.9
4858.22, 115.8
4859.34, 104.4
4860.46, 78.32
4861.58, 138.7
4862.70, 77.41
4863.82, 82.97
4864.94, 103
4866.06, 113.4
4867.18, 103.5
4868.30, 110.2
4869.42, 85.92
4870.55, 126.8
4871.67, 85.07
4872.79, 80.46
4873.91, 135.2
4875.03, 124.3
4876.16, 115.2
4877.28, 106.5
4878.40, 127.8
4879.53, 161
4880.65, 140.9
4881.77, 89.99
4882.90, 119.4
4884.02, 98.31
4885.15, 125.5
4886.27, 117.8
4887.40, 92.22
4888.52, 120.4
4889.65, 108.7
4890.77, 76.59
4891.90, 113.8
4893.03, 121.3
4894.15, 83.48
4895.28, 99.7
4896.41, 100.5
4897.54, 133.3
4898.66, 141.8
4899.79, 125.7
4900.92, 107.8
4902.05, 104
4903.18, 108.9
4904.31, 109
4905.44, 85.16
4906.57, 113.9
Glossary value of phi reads 736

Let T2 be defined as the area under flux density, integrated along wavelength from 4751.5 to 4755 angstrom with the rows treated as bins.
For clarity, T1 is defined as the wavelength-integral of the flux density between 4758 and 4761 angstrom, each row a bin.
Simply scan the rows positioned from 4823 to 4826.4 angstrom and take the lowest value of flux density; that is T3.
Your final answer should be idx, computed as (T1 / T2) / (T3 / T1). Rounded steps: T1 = 312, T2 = 345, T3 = 85.4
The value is 3.3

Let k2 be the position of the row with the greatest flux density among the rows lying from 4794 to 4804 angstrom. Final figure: 4802.61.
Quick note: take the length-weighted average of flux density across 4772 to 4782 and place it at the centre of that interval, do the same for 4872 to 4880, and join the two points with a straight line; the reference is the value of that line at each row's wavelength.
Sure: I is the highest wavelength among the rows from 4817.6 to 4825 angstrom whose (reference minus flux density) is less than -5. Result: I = 4818.12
